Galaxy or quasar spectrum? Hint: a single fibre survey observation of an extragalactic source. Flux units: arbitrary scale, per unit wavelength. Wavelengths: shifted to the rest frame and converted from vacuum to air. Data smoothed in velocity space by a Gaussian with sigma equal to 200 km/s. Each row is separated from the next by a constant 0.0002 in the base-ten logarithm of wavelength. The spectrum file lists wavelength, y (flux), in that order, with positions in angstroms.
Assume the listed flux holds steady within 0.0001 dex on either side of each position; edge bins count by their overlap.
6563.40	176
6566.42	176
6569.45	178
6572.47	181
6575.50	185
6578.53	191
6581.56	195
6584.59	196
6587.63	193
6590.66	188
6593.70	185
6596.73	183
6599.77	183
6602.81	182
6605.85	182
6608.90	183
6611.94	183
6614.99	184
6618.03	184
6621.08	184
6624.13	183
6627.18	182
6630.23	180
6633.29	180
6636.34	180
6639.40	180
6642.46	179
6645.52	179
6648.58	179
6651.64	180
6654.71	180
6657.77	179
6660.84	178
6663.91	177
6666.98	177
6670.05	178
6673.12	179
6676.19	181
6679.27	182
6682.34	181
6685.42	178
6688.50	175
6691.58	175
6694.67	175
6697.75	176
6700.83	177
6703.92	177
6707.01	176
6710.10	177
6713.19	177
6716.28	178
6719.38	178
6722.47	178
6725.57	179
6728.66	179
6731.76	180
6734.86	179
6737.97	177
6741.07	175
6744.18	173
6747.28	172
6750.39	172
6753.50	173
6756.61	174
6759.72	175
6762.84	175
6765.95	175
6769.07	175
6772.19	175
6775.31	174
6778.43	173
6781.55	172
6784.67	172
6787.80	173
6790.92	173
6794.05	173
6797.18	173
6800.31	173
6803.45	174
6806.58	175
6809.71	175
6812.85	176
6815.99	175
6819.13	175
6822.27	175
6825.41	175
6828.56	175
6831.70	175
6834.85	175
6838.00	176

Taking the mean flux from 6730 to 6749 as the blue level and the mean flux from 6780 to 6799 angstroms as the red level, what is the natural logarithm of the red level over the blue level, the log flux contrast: -0.019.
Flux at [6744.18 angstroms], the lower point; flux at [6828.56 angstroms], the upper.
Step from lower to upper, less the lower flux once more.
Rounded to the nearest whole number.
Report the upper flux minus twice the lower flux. -171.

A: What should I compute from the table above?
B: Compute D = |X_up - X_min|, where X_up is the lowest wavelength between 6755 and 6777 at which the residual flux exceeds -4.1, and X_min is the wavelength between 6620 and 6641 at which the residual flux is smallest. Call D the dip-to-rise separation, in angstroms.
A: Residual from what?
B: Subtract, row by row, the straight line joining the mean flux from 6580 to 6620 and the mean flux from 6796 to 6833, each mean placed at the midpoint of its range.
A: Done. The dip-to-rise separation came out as 126.4 angstroms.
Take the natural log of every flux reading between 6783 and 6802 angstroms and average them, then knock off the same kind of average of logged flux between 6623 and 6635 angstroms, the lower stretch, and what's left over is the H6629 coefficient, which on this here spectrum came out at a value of -0.05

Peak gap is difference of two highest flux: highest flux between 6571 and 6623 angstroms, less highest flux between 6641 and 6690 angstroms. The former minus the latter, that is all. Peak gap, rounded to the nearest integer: 14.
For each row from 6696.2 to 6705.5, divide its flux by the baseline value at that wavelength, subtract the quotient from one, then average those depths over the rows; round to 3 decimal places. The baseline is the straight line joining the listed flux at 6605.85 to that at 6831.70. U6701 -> 0.013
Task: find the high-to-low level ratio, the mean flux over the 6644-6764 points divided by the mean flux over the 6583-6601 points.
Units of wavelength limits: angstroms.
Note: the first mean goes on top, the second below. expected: 0.942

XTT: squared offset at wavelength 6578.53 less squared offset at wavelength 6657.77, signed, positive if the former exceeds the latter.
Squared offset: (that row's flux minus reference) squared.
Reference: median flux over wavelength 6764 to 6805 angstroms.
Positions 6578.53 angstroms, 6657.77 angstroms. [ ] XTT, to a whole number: 288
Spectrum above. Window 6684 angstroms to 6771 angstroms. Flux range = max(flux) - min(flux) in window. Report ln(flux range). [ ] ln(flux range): 2.1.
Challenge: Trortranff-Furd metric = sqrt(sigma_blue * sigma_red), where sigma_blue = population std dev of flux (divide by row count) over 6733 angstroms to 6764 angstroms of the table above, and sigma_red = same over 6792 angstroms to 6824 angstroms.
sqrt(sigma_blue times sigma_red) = 1.5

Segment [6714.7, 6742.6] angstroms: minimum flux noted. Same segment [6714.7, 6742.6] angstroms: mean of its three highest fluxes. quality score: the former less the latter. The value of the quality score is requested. -4.3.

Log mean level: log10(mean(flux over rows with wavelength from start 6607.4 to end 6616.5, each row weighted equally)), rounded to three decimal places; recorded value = 2.263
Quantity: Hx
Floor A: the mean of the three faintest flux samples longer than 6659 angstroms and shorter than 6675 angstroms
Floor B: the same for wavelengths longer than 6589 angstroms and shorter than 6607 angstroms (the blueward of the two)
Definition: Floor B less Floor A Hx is 5.0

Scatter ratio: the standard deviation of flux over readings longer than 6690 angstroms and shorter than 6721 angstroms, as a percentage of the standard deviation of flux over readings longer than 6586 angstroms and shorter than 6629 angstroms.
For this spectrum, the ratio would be 36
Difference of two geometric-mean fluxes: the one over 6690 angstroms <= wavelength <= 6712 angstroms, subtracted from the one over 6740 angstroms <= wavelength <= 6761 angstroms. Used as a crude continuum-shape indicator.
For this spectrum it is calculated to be -2.7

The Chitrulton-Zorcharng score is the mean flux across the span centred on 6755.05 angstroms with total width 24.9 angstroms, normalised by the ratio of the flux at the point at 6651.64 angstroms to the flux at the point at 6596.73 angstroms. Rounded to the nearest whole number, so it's 177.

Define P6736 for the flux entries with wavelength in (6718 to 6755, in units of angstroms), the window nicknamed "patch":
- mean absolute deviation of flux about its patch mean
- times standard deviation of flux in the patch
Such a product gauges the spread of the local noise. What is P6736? 8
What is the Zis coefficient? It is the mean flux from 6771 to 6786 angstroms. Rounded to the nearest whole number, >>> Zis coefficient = 173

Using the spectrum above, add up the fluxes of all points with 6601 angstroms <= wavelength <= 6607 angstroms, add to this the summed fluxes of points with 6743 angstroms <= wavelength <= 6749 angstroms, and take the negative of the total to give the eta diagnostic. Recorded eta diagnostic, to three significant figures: -709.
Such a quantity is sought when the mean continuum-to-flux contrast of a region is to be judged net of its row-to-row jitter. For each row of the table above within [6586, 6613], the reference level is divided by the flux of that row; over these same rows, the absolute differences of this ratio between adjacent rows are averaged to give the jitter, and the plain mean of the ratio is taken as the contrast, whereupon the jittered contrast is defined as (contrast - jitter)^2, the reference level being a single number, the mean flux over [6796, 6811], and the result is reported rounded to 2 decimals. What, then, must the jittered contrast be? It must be 0.87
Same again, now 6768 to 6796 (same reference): 1.00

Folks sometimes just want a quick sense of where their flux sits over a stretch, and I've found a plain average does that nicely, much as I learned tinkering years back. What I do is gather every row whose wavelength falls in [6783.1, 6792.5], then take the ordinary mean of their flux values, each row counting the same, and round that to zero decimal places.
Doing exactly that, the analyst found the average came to 173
